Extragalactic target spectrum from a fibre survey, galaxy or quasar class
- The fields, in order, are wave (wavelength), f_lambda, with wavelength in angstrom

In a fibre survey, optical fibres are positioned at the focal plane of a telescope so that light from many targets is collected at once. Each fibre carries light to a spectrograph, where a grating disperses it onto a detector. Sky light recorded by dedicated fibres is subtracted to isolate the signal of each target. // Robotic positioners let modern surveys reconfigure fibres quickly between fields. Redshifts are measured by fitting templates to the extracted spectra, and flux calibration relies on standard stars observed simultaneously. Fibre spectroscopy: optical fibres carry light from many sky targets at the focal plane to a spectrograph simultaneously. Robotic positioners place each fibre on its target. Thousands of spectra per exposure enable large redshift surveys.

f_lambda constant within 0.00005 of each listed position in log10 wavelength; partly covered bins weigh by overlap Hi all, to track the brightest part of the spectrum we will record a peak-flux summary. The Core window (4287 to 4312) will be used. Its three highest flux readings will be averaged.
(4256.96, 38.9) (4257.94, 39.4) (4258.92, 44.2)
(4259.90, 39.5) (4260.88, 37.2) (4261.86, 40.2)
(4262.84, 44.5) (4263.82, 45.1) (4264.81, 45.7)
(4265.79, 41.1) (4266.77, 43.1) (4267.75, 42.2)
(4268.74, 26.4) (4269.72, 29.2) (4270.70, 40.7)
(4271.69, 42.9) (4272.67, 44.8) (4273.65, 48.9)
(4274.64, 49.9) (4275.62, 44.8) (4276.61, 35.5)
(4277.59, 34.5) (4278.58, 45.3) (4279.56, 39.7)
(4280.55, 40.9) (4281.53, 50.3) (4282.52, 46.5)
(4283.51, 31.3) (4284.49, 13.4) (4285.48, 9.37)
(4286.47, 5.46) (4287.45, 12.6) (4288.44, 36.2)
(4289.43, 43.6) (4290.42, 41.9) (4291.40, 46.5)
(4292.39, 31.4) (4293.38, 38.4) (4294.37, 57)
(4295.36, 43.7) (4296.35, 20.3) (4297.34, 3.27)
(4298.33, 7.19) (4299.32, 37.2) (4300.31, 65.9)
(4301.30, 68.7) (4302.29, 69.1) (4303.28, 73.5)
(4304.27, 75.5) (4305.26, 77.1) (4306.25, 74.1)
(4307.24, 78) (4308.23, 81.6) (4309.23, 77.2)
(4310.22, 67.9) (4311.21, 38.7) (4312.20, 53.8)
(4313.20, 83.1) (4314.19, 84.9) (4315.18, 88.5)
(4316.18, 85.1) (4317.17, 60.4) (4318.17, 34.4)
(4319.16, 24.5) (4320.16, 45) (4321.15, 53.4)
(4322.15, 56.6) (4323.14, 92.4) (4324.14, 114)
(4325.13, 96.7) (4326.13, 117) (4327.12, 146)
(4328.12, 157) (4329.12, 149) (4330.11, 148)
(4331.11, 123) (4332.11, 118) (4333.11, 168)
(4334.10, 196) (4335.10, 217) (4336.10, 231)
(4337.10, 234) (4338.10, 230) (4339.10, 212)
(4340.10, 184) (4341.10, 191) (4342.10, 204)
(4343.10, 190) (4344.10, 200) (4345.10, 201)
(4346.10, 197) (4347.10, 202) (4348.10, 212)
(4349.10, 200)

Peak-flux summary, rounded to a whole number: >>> 79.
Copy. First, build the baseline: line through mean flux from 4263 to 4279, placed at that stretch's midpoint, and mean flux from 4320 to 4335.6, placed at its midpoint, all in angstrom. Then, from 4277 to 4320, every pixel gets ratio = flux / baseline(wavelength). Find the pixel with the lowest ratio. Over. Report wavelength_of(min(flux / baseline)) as 4297.34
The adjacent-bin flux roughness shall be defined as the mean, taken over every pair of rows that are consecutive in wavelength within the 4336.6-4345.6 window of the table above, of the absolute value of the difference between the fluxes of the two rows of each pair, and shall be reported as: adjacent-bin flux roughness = 12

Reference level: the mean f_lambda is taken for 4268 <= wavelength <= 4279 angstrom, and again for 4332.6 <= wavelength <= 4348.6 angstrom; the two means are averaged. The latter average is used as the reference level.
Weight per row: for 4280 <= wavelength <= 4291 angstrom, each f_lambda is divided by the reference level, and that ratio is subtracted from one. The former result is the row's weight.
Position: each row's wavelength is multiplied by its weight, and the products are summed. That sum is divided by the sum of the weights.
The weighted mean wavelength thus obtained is 4285.6 angstrom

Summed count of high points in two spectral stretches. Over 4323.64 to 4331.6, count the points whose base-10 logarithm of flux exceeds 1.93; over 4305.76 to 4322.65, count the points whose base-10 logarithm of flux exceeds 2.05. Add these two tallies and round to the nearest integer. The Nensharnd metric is 8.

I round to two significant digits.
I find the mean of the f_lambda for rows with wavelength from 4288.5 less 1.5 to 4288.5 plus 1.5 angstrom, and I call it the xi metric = 31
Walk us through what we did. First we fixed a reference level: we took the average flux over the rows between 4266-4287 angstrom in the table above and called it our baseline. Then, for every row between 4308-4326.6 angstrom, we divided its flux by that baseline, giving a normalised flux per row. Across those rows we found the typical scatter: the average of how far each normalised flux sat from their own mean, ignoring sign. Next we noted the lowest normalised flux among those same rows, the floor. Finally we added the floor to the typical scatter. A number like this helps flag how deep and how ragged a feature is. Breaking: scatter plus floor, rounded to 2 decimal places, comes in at 1.27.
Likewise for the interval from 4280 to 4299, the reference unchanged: 0.50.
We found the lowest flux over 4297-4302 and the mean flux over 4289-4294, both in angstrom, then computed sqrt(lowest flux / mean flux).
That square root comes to 0.28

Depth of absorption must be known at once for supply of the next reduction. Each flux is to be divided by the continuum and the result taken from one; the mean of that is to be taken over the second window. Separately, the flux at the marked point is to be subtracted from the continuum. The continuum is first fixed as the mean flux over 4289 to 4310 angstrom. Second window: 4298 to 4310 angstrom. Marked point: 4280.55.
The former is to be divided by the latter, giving -0.020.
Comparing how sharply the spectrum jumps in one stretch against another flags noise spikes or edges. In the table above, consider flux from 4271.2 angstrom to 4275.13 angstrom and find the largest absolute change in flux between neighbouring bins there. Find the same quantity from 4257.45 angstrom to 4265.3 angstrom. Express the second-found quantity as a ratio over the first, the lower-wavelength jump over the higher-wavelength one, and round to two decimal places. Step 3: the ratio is 1.17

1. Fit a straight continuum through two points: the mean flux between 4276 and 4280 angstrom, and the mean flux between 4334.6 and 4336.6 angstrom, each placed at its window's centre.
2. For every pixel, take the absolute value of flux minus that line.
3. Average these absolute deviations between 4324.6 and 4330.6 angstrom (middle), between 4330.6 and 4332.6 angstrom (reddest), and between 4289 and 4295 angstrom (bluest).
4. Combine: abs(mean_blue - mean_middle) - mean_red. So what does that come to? -68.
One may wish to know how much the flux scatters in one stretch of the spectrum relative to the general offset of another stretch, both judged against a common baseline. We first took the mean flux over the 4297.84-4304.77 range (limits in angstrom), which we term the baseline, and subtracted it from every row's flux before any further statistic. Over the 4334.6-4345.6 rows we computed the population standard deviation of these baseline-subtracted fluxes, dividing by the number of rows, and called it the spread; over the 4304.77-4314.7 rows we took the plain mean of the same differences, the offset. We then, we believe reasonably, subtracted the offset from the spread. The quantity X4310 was 2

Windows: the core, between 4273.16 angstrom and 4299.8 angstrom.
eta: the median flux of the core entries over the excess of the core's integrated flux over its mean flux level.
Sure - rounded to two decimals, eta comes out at 0.04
